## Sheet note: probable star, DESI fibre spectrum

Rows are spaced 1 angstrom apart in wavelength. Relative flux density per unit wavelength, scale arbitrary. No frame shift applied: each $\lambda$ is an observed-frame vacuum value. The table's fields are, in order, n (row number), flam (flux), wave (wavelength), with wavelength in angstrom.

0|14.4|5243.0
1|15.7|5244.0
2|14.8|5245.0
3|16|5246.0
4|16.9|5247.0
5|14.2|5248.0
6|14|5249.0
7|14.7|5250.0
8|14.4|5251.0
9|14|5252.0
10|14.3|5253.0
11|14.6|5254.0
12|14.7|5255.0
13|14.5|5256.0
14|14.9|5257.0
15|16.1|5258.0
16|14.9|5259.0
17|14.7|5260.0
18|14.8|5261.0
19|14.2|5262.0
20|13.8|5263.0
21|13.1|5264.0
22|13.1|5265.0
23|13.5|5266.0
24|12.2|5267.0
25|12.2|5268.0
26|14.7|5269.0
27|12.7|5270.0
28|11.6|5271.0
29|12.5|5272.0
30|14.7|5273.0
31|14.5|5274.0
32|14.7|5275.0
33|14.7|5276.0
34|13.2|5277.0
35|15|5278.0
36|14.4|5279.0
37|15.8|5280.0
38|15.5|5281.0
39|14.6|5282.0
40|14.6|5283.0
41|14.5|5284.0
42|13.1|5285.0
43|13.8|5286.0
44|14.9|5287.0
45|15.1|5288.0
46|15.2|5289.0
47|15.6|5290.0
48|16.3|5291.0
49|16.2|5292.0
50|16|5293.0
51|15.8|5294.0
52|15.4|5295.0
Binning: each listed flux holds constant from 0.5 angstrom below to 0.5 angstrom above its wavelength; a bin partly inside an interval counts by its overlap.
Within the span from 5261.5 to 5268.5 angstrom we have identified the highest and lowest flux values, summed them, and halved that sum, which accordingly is 13.2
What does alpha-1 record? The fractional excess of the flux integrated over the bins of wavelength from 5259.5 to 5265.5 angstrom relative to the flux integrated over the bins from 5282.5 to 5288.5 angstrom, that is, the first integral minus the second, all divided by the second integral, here -0.03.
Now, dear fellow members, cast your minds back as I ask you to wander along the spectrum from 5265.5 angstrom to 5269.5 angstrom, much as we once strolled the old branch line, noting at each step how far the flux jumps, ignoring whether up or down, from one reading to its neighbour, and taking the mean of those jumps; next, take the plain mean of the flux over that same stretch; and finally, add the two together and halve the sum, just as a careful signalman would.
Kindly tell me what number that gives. 7.2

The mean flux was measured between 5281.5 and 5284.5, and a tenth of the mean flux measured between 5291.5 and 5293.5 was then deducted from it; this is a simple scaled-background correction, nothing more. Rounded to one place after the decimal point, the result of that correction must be 13.0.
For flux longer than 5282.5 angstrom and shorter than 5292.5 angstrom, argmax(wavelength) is 5291.0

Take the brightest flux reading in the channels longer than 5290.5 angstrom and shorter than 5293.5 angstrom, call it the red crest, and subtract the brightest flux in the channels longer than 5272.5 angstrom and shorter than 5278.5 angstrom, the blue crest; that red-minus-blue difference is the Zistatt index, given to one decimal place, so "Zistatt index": 1.3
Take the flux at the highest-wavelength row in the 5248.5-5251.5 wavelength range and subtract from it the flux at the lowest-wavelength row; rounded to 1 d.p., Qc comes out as 0.4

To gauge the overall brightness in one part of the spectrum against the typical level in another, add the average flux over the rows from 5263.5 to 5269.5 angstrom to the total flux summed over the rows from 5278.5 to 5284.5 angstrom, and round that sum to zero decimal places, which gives 103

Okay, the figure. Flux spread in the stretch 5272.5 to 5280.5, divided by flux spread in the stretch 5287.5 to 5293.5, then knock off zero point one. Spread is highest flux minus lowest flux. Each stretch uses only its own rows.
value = 2.1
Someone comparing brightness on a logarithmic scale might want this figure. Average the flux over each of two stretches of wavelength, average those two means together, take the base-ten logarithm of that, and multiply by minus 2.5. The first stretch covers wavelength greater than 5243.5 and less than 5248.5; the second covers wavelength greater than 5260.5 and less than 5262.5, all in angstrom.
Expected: -2.94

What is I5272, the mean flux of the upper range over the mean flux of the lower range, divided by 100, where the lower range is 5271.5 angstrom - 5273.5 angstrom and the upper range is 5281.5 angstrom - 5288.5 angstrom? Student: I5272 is 0.0106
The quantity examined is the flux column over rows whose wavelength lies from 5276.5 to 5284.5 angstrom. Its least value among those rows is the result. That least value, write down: 13.2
